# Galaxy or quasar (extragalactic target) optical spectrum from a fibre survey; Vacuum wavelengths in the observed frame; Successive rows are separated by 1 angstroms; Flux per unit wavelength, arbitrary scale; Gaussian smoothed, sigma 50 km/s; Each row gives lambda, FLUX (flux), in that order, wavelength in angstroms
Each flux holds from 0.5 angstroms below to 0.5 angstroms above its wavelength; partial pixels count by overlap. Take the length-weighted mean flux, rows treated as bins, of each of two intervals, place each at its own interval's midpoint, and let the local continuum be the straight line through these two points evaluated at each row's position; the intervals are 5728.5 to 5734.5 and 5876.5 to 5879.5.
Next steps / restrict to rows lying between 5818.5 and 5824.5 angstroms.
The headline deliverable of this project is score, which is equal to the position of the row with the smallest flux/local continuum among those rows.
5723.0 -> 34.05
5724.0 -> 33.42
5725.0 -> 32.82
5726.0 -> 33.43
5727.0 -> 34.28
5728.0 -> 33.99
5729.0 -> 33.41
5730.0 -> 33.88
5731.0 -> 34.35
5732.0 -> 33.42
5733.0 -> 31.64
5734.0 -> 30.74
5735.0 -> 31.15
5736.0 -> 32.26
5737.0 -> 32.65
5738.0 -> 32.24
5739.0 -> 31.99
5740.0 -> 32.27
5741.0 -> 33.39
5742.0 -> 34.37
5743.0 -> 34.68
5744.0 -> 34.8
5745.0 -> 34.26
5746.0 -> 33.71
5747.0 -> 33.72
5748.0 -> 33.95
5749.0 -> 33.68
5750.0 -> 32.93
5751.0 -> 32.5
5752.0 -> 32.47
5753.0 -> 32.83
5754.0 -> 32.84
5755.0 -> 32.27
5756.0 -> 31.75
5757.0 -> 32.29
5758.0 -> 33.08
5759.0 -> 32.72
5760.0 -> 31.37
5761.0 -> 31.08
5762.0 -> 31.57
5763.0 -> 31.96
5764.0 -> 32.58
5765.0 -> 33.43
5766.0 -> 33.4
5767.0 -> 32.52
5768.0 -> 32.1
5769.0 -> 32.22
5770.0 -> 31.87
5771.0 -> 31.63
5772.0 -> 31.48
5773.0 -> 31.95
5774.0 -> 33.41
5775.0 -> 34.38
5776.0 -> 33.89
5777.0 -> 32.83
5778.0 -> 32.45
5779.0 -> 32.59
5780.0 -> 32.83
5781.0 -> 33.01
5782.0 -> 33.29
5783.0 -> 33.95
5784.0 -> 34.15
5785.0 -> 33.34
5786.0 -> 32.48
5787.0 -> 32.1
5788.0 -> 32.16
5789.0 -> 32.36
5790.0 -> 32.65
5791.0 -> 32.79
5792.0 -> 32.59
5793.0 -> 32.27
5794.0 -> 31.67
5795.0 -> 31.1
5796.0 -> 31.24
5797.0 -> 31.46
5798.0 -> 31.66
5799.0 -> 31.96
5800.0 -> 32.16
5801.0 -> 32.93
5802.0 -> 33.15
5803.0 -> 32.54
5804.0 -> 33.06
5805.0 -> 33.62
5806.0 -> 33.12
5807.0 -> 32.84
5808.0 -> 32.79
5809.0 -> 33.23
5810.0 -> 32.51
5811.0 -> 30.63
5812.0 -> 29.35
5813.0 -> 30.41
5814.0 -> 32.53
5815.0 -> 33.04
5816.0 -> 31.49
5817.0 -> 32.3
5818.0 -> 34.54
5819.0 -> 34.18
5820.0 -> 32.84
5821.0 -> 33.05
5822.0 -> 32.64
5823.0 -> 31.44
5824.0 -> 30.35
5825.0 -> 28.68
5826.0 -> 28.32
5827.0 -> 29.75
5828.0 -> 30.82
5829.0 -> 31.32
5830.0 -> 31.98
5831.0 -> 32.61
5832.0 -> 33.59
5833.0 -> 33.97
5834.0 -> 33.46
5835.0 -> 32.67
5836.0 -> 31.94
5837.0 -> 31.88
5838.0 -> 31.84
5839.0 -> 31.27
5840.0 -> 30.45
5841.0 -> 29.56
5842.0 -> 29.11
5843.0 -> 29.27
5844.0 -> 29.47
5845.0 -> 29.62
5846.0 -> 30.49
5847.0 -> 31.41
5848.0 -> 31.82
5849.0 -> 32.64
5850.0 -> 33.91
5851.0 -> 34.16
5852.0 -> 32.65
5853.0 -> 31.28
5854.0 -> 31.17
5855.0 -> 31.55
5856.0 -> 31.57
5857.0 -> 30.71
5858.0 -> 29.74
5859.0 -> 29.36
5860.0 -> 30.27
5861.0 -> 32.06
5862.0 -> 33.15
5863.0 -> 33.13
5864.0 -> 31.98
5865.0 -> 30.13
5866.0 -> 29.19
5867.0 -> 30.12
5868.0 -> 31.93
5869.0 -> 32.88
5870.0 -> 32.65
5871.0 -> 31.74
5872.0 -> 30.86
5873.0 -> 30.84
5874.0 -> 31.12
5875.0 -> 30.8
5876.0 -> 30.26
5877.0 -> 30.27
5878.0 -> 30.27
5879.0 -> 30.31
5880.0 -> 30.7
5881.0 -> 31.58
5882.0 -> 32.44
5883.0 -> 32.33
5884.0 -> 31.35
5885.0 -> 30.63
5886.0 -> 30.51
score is 5824.0 angstroms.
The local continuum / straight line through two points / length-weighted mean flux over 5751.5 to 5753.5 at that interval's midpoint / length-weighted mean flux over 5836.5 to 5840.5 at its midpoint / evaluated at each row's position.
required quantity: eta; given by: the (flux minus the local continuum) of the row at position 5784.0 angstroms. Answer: 2.0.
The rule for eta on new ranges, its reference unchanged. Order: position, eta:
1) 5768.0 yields -0.3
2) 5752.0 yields -0.2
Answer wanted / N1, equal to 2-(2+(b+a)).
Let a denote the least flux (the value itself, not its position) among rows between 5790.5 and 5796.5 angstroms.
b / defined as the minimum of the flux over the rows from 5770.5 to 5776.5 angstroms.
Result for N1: -62.6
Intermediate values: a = 31.1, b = 31.48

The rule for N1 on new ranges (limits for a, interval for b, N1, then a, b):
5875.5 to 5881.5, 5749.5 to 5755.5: -62.5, 30.26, 32.27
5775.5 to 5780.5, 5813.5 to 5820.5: -63.9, 32.45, 31.49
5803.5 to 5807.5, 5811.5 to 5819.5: -62.2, 32.84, 29.35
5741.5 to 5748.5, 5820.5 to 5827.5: -62.0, 33.71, 28.32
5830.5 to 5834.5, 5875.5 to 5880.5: -62.9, 32.61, 30.26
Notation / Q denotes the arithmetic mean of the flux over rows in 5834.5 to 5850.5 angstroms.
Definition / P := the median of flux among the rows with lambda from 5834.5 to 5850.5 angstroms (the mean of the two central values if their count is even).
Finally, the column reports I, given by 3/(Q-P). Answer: -11.7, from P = 31.3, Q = 31.1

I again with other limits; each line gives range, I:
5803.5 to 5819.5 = -8.9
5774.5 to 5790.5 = 15.1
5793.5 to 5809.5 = -11.7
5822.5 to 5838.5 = -9.3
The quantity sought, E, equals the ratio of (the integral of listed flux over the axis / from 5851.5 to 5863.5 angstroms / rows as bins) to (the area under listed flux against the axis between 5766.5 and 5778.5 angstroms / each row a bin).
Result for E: 0.964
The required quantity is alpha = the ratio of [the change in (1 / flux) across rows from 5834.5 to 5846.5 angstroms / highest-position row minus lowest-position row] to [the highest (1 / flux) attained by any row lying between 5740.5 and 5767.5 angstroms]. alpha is 0.07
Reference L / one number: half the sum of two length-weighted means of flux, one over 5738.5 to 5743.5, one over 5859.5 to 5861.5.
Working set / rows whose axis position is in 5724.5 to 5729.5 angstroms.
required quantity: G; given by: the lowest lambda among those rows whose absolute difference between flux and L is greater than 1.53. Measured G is 5727.0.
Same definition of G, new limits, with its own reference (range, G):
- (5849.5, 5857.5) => 5850.0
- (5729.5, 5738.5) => 5730.0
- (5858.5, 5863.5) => 5859.0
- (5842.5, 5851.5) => 5843.0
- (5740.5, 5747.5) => 5742.0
